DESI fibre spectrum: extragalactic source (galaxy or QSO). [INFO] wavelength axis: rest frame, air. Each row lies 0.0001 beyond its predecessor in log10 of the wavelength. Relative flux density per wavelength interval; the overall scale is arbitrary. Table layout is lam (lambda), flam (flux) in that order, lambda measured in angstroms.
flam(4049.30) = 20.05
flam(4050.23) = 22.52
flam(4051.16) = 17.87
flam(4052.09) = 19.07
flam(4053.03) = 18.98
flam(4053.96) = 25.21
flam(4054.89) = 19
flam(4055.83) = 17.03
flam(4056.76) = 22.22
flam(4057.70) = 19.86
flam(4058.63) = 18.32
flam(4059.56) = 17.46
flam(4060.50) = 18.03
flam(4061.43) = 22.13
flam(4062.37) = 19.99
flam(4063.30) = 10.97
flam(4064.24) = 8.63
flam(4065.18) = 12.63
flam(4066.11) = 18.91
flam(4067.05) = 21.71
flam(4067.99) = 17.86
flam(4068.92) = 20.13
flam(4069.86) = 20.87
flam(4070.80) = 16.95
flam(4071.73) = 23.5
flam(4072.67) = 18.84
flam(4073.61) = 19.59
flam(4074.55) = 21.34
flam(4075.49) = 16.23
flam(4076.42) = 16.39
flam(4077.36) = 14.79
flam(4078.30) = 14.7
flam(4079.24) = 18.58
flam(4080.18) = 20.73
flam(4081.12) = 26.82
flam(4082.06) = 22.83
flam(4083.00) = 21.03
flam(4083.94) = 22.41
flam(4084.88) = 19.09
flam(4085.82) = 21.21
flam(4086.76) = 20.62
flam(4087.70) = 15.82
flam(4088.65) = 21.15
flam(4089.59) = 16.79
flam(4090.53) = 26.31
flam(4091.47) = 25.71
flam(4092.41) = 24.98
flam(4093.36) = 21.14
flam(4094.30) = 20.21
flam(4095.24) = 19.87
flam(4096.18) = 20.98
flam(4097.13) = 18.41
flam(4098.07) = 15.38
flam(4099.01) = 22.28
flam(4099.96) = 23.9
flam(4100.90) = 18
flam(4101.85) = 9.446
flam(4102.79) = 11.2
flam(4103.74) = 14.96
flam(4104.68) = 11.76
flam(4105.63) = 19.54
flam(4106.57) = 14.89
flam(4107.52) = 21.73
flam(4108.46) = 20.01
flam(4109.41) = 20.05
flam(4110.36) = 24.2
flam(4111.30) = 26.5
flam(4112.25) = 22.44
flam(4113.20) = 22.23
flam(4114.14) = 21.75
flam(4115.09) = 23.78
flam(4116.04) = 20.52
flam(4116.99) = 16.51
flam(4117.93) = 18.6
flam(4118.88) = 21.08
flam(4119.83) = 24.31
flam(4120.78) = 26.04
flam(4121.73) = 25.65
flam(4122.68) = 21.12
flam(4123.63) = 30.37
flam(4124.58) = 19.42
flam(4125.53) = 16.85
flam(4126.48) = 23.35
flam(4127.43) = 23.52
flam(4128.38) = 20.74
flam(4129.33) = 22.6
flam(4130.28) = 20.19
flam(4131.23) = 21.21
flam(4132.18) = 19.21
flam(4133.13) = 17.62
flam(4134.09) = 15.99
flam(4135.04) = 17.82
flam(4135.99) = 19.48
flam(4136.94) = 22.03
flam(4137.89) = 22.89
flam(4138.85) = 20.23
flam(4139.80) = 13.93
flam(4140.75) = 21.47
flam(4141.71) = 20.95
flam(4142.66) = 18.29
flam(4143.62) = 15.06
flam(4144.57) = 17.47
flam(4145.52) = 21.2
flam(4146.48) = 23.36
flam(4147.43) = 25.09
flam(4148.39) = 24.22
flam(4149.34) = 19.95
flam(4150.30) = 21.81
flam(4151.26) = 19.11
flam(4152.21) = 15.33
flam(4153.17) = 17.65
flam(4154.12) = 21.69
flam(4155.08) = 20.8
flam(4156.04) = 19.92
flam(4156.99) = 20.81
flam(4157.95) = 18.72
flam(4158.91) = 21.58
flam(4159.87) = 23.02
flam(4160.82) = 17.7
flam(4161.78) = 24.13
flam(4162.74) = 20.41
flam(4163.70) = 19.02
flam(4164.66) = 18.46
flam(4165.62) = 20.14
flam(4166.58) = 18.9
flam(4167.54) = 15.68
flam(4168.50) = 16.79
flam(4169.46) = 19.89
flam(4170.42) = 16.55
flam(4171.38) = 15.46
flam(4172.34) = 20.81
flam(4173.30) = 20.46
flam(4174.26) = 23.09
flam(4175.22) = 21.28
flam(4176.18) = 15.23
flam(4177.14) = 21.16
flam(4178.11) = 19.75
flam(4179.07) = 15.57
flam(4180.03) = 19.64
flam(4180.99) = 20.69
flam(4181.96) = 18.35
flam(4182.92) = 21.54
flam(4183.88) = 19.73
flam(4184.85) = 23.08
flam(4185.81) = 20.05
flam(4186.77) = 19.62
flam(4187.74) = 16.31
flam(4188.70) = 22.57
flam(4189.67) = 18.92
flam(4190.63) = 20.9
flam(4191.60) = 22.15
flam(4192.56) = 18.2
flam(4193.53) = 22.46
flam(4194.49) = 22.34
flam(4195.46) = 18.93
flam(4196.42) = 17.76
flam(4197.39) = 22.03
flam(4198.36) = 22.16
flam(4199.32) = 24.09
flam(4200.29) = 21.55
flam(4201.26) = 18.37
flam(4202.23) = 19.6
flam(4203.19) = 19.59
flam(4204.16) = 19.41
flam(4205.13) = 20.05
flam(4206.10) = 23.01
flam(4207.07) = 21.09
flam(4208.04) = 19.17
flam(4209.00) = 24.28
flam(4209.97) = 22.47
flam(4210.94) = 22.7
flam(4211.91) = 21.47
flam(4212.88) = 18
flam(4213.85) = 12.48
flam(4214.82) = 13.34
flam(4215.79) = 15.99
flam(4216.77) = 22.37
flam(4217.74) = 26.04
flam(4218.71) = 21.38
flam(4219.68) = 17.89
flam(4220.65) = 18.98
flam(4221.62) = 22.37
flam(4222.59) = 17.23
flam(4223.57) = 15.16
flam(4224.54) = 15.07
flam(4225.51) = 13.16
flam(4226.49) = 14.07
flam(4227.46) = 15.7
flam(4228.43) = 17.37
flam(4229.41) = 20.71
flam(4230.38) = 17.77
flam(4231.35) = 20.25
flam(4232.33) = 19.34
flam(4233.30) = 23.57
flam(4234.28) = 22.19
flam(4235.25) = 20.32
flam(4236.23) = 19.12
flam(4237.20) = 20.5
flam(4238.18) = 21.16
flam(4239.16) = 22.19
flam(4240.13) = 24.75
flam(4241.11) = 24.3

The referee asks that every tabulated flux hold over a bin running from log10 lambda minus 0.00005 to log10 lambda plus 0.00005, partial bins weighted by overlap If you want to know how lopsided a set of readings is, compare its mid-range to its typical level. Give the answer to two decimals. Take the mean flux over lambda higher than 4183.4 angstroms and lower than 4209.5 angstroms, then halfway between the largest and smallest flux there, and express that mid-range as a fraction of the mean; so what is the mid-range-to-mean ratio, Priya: 0.98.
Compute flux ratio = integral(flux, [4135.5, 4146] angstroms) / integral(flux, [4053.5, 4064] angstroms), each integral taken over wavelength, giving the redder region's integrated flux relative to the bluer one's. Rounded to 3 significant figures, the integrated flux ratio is 1.03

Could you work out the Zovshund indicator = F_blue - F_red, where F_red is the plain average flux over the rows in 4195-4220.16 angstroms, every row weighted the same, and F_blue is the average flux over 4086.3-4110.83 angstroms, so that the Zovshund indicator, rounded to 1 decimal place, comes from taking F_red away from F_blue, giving -1.0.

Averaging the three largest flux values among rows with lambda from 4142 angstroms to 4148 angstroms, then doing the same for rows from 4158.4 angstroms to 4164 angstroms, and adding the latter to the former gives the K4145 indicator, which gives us 46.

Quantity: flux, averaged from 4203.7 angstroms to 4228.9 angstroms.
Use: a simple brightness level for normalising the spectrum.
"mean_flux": 18.9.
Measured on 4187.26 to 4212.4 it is 20.8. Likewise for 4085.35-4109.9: 19.1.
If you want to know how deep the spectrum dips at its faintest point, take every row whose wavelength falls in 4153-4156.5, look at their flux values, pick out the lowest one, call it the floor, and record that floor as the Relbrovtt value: 17.65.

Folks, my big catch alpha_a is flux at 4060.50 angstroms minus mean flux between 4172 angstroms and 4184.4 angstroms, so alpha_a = -1.8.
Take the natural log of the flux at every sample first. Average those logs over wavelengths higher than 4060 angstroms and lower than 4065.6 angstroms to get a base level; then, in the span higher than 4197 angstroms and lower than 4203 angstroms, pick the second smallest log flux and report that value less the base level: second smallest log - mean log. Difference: 0.30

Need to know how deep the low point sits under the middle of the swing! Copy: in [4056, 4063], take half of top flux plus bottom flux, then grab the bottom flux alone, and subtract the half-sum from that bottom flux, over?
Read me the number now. -2.4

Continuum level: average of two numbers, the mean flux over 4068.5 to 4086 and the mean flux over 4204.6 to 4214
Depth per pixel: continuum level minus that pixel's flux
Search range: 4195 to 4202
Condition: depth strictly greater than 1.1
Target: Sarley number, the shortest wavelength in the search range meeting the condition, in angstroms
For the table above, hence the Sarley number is 4195.46 angstroms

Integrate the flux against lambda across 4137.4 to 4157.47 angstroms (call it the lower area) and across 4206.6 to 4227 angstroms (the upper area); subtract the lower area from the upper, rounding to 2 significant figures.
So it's -19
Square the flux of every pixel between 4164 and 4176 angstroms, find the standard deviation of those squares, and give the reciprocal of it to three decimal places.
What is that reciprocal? 0.011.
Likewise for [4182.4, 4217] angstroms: 0.010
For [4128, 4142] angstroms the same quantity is 0.011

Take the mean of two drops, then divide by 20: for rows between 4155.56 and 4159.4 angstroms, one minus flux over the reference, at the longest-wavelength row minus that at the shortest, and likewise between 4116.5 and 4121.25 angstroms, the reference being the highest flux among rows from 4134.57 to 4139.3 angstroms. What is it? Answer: -0.012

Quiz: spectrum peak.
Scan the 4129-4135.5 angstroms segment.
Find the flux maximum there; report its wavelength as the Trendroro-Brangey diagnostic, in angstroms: 4129.33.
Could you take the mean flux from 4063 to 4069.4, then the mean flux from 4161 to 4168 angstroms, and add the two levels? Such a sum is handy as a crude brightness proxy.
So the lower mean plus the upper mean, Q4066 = 35.4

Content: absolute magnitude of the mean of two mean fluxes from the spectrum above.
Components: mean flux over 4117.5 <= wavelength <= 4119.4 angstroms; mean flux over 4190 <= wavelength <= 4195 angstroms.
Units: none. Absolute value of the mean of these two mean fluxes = 20.5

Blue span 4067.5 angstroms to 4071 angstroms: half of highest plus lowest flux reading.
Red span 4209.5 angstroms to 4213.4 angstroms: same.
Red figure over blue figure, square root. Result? 1.04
